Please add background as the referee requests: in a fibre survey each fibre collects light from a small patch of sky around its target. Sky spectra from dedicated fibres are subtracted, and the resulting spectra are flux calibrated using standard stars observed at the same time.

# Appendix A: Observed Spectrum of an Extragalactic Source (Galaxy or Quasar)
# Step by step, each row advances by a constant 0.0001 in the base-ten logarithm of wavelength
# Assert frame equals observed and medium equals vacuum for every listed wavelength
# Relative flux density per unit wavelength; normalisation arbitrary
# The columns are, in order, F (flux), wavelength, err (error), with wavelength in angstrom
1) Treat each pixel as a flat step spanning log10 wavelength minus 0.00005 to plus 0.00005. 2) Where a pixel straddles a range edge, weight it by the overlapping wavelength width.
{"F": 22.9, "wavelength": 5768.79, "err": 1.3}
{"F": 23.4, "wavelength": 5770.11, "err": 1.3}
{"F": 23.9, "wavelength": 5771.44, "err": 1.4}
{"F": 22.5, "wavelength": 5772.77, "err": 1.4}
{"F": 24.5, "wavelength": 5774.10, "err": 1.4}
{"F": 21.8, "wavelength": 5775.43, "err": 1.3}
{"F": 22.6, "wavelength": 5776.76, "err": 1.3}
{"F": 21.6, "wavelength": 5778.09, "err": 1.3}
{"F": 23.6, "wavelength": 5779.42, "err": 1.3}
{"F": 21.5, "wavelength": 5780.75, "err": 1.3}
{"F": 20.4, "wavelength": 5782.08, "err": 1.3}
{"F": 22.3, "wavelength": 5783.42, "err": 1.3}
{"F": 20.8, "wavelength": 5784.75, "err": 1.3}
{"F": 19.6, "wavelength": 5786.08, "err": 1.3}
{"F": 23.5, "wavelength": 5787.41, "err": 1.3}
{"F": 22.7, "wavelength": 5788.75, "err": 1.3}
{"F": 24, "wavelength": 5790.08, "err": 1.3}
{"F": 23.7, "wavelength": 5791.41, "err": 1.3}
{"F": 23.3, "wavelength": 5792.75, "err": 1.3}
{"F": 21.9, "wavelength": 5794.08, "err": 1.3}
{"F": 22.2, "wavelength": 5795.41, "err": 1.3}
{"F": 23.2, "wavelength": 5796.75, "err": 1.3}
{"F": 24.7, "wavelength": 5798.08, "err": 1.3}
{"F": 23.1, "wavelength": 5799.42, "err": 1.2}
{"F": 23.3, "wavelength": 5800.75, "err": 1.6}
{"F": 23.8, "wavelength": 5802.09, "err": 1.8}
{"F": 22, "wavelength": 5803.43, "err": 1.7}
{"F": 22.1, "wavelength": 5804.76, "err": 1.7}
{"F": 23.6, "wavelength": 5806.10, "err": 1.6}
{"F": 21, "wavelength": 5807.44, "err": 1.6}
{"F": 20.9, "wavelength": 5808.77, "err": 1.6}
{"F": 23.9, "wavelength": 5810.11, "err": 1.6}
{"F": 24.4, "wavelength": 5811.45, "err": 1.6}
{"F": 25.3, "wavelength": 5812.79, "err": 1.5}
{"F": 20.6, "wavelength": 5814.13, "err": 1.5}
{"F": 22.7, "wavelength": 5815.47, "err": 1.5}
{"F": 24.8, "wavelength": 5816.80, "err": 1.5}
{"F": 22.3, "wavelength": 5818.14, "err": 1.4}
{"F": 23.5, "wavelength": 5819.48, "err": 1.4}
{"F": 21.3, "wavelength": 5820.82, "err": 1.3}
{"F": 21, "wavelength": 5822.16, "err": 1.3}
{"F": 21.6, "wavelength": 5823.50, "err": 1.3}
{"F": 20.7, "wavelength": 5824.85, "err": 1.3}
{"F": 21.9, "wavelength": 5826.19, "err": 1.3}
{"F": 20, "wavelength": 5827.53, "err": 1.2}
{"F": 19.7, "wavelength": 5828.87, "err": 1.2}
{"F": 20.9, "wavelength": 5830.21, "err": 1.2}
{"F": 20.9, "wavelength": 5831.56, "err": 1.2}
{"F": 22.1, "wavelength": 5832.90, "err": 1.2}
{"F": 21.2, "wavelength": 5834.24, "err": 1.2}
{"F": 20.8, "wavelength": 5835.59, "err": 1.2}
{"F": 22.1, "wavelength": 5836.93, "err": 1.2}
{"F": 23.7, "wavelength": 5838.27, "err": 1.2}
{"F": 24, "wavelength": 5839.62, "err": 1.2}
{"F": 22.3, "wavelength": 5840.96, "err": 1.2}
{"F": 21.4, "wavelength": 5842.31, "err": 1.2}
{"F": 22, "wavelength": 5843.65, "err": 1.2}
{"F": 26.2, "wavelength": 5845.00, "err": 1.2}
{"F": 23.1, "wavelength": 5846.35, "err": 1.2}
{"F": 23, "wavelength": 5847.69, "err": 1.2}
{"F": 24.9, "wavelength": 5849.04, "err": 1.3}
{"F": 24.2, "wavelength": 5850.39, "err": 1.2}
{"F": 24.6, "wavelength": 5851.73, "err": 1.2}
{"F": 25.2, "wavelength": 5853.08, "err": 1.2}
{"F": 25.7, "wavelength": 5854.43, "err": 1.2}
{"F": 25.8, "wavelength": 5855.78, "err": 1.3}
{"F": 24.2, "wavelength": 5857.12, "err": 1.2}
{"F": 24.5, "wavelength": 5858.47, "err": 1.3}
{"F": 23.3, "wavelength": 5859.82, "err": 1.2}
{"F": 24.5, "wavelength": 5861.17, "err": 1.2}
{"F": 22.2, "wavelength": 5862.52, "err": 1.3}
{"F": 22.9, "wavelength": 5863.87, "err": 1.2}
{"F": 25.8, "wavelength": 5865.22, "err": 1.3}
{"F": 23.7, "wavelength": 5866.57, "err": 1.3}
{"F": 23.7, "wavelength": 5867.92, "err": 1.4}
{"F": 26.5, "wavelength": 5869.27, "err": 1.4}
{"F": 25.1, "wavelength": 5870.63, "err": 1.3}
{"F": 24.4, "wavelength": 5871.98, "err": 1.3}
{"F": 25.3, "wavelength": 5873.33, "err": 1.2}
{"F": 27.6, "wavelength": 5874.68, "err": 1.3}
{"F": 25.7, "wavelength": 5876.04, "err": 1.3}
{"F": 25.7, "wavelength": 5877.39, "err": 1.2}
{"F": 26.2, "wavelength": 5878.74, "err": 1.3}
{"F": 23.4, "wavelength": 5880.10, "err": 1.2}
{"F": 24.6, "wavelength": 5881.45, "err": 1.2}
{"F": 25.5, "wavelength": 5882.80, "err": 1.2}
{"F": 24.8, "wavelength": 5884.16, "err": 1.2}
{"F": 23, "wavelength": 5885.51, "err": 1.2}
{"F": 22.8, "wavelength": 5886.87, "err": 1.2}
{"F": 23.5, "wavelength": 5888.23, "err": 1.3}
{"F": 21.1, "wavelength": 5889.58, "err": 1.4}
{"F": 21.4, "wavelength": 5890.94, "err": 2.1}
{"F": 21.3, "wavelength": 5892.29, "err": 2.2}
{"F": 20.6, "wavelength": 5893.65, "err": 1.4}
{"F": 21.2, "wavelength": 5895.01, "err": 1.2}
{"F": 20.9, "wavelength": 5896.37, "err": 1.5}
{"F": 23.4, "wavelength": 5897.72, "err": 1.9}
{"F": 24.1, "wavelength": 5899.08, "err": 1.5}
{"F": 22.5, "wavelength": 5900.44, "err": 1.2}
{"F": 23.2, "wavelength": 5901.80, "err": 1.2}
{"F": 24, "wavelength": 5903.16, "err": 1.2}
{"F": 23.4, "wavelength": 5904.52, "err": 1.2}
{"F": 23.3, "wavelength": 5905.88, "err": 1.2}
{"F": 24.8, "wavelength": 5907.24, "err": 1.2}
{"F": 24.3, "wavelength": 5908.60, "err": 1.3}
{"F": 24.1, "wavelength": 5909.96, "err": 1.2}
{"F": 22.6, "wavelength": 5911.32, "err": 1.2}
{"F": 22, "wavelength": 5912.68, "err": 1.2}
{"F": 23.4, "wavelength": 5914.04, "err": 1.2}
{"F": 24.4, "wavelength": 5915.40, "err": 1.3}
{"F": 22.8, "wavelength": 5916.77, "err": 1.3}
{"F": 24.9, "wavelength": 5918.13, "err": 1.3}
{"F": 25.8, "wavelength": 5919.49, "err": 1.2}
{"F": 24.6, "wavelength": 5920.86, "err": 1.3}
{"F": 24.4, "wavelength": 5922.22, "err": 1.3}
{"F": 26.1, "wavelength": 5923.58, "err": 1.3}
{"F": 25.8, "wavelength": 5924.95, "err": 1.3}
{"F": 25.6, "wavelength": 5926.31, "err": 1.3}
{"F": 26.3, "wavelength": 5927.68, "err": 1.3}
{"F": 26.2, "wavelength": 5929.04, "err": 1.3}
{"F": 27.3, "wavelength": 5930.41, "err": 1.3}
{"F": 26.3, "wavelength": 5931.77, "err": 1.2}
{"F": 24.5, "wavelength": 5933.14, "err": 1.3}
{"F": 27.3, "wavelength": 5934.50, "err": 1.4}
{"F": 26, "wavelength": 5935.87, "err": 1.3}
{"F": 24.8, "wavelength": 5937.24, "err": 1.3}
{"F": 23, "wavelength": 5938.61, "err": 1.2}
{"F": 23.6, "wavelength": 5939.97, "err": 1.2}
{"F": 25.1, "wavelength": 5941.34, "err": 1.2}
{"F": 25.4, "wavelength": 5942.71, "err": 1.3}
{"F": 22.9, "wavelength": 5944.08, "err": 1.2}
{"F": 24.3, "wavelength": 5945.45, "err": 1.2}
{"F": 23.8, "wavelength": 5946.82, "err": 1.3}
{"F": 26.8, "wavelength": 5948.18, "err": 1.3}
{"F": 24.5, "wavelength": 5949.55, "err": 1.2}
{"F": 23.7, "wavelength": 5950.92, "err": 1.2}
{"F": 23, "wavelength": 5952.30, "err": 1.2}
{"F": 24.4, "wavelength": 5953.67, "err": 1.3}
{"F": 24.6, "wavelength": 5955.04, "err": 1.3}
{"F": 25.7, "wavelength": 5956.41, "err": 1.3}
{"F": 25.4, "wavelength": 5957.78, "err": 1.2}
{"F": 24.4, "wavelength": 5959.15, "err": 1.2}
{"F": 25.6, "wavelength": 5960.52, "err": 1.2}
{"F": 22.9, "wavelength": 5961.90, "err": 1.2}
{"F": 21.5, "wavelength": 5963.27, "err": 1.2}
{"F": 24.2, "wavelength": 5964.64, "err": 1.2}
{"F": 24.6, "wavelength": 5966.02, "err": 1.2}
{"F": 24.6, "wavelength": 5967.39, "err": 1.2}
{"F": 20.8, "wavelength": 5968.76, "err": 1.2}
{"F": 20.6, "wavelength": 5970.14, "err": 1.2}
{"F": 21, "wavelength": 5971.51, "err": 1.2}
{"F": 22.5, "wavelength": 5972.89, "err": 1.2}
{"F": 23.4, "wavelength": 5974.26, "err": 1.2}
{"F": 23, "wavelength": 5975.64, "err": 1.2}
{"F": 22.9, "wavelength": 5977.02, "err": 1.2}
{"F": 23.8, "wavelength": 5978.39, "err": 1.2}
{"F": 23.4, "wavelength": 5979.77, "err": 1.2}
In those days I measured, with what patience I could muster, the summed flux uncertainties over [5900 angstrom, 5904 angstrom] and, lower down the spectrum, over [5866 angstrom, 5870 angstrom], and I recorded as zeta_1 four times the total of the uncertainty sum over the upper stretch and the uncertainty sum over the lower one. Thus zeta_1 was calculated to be 30.8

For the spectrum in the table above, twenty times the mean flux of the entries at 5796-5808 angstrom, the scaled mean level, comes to 460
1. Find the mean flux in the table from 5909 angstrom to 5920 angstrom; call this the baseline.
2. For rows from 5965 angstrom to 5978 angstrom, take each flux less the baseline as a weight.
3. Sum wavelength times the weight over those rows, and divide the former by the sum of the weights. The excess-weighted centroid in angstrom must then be 5972.1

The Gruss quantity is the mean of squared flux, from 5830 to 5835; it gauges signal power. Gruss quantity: 453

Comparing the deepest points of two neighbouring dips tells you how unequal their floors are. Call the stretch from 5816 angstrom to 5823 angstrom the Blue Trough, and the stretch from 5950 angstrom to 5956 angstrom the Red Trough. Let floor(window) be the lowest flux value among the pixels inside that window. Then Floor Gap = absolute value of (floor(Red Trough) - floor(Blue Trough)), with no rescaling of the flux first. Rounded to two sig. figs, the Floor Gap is 2.0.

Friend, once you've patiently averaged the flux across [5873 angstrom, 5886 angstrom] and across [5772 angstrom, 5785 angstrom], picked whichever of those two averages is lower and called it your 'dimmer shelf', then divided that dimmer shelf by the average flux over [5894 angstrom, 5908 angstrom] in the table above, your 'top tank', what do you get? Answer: 0.96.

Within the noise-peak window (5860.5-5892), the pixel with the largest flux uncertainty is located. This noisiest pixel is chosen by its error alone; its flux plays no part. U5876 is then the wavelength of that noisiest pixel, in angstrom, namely 5890.94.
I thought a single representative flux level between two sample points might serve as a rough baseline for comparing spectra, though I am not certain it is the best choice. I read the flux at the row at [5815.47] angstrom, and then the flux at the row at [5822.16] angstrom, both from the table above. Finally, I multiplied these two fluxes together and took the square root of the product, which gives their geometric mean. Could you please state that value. 21.8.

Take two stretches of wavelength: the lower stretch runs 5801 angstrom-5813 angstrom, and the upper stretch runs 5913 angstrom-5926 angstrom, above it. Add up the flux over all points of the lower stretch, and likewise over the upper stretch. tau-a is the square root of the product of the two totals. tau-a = 214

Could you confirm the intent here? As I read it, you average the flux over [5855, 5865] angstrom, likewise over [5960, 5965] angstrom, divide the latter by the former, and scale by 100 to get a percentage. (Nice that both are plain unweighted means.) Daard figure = 98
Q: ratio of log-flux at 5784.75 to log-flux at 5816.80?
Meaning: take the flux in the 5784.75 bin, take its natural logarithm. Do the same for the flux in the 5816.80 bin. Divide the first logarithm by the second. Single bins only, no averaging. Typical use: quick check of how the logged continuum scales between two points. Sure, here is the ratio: 0.945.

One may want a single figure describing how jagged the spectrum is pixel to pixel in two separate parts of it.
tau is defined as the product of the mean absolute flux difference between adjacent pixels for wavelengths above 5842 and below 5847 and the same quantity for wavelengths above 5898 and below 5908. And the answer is 2.3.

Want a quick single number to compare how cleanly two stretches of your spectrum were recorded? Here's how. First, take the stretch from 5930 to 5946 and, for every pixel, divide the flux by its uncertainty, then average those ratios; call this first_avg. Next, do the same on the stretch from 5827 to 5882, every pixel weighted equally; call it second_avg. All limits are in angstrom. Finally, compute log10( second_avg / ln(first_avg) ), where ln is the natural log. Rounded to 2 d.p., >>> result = 0.81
